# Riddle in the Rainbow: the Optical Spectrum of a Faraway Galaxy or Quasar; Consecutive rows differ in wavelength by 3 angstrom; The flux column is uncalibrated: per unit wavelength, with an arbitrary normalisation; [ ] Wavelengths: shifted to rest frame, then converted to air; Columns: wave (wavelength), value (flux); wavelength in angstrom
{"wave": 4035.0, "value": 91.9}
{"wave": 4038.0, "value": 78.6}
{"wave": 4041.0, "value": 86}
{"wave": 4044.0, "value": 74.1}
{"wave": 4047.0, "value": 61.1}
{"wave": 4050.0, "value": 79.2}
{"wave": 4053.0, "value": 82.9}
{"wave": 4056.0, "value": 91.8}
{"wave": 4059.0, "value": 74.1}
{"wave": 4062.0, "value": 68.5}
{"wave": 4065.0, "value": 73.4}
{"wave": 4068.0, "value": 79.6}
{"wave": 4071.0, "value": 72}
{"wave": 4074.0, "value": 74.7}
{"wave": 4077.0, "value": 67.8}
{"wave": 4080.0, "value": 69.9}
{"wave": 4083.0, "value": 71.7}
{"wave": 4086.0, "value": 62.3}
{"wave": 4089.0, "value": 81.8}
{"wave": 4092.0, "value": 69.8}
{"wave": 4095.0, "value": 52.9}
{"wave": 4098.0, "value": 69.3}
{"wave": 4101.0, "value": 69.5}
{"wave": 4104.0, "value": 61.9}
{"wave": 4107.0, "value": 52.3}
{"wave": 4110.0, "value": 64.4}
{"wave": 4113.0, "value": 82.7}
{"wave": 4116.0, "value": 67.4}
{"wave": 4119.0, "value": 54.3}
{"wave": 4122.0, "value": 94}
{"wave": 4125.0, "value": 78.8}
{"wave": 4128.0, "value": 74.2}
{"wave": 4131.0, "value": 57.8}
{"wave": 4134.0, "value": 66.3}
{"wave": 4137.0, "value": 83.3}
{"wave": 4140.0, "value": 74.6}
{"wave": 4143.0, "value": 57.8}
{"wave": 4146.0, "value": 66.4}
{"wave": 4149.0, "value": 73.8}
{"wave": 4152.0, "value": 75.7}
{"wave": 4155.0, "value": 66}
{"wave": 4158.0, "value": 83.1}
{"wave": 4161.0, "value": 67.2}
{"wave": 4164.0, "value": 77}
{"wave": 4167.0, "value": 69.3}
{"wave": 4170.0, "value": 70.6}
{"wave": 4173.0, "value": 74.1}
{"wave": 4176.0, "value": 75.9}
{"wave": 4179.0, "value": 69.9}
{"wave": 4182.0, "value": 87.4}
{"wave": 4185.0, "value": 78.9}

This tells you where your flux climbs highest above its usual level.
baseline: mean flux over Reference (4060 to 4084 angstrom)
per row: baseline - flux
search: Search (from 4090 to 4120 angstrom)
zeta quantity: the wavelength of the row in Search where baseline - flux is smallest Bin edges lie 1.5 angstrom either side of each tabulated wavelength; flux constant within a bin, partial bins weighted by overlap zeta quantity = 4113.0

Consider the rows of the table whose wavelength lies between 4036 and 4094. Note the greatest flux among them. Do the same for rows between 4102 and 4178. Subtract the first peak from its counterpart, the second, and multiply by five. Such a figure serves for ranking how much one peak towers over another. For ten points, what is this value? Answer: 11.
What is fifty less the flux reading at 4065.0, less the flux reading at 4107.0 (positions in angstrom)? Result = -76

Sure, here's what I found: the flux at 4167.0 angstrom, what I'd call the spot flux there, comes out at 69.3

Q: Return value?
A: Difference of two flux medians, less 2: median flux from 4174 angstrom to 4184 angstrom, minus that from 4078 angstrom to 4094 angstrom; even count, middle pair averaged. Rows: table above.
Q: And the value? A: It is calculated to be 4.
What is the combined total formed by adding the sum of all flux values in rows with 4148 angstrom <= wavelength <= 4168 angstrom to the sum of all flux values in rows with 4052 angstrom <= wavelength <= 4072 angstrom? 1054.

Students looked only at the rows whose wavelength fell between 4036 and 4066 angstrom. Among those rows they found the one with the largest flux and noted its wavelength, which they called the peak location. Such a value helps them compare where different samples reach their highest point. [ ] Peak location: 4056.0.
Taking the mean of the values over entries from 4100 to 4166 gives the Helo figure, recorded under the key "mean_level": 70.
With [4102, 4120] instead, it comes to 64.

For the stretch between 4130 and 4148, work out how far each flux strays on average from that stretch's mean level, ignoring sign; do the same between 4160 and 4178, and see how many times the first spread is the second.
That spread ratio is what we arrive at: 2.3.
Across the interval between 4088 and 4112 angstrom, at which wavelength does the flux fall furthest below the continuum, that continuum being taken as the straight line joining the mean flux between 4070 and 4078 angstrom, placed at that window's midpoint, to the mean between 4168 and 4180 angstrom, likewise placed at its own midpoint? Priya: 4107.0 angstrom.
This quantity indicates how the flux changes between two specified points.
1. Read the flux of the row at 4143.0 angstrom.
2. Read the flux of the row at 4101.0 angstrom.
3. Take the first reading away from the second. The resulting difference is 12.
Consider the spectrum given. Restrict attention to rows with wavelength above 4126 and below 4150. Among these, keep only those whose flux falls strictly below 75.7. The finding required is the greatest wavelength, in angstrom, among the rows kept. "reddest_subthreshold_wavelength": 4149.0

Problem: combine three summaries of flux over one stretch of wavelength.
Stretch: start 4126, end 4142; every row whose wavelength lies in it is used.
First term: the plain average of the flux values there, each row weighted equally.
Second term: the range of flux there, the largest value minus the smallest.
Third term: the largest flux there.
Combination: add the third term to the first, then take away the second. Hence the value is 129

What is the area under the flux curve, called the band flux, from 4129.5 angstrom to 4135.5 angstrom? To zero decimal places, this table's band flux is 372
